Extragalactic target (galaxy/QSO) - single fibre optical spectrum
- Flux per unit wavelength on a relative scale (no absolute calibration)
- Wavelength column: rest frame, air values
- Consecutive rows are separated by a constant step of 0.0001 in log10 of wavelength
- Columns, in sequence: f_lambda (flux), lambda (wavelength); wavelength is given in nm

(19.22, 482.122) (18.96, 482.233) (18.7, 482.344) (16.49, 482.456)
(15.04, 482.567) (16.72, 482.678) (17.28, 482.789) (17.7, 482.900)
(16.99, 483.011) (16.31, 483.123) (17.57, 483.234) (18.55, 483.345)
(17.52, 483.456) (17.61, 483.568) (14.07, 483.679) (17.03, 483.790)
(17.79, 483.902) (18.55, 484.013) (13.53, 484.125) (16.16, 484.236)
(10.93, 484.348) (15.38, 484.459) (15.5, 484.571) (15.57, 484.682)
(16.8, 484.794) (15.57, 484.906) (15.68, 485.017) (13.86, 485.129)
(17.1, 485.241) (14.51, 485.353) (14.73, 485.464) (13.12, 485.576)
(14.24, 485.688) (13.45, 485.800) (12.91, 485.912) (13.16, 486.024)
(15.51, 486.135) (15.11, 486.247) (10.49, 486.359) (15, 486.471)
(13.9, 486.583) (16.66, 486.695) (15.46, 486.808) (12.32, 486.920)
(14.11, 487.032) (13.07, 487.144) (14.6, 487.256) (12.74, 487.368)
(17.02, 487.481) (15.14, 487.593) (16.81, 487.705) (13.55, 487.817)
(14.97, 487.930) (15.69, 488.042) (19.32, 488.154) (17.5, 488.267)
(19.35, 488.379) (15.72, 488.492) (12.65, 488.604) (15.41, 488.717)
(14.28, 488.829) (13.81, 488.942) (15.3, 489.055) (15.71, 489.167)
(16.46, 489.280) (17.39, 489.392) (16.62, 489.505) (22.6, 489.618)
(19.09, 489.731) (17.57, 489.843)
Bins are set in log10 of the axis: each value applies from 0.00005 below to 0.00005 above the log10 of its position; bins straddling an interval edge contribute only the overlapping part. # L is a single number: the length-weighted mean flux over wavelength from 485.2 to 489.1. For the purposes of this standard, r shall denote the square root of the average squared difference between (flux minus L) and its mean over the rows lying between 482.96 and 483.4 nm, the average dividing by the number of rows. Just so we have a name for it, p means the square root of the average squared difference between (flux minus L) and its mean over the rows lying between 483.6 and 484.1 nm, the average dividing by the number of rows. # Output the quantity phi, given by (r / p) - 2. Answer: -1.52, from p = 1.7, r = 0.8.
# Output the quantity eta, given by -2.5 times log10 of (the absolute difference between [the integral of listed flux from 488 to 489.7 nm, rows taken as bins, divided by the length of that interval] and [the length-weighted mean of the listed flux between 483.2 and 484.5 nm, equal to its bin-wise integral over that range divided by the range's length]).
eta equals 1.2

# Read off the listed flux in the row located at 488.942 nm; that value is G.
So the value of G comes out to 13.81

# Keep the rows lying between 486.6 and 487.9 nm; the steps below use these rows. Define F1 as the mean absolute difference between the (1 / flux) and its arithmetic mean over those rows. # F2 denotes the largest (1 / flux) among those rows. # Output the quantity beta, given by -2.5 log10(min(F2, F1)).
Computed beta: 5.46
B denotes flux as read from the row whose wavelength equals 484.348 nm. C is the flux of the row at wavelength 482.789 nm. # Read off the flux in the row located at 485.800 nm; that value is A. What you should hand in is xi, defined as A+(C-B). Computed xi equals 20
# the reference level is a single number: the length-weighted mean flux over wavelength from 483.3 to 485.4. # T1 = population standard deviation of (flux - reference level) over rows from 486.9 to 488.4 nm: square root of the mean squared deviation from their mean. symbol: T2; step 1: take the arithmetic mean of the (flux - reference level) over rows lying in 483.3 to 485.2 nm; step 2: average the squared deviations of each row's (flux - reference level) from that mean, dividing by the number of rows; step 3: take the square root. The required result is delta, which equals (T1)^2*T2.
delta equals 9.4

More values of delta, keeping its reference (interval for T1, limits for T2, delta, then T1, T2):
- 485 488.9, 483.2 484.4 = 8.1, 1.87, 2.3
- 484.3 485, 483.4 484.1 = 5.0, 1.86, 1.4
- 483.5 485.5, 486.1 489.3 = 6.1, 1.78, 1.9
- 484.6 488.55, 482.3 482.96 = 3.9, 1.86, 1.1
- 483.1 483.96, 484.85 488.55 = 3.1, 1.28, 1.9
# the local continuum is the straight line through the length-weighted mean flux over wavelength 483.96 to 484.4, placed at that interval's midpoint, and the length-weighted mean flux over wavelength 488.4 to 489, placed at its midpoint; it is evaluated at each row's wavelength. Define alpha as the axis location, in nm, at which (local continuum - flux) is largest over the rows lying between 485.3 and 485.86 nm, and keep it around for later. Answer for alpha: 485.576 nm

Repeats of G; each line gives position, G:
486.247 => 15.11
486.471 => 15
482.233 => 18.96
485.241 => 17.1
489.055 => 15.3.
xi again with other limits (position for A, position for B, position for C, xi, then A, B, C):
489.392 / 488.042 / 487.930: 17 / 17.39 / 15.69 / 14.97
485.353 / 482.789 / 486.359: 8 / 14.51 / 17.28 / 10.49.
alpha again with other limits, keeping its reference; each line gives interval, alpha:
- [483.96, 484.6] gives 484.348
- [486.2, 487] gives 486.359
